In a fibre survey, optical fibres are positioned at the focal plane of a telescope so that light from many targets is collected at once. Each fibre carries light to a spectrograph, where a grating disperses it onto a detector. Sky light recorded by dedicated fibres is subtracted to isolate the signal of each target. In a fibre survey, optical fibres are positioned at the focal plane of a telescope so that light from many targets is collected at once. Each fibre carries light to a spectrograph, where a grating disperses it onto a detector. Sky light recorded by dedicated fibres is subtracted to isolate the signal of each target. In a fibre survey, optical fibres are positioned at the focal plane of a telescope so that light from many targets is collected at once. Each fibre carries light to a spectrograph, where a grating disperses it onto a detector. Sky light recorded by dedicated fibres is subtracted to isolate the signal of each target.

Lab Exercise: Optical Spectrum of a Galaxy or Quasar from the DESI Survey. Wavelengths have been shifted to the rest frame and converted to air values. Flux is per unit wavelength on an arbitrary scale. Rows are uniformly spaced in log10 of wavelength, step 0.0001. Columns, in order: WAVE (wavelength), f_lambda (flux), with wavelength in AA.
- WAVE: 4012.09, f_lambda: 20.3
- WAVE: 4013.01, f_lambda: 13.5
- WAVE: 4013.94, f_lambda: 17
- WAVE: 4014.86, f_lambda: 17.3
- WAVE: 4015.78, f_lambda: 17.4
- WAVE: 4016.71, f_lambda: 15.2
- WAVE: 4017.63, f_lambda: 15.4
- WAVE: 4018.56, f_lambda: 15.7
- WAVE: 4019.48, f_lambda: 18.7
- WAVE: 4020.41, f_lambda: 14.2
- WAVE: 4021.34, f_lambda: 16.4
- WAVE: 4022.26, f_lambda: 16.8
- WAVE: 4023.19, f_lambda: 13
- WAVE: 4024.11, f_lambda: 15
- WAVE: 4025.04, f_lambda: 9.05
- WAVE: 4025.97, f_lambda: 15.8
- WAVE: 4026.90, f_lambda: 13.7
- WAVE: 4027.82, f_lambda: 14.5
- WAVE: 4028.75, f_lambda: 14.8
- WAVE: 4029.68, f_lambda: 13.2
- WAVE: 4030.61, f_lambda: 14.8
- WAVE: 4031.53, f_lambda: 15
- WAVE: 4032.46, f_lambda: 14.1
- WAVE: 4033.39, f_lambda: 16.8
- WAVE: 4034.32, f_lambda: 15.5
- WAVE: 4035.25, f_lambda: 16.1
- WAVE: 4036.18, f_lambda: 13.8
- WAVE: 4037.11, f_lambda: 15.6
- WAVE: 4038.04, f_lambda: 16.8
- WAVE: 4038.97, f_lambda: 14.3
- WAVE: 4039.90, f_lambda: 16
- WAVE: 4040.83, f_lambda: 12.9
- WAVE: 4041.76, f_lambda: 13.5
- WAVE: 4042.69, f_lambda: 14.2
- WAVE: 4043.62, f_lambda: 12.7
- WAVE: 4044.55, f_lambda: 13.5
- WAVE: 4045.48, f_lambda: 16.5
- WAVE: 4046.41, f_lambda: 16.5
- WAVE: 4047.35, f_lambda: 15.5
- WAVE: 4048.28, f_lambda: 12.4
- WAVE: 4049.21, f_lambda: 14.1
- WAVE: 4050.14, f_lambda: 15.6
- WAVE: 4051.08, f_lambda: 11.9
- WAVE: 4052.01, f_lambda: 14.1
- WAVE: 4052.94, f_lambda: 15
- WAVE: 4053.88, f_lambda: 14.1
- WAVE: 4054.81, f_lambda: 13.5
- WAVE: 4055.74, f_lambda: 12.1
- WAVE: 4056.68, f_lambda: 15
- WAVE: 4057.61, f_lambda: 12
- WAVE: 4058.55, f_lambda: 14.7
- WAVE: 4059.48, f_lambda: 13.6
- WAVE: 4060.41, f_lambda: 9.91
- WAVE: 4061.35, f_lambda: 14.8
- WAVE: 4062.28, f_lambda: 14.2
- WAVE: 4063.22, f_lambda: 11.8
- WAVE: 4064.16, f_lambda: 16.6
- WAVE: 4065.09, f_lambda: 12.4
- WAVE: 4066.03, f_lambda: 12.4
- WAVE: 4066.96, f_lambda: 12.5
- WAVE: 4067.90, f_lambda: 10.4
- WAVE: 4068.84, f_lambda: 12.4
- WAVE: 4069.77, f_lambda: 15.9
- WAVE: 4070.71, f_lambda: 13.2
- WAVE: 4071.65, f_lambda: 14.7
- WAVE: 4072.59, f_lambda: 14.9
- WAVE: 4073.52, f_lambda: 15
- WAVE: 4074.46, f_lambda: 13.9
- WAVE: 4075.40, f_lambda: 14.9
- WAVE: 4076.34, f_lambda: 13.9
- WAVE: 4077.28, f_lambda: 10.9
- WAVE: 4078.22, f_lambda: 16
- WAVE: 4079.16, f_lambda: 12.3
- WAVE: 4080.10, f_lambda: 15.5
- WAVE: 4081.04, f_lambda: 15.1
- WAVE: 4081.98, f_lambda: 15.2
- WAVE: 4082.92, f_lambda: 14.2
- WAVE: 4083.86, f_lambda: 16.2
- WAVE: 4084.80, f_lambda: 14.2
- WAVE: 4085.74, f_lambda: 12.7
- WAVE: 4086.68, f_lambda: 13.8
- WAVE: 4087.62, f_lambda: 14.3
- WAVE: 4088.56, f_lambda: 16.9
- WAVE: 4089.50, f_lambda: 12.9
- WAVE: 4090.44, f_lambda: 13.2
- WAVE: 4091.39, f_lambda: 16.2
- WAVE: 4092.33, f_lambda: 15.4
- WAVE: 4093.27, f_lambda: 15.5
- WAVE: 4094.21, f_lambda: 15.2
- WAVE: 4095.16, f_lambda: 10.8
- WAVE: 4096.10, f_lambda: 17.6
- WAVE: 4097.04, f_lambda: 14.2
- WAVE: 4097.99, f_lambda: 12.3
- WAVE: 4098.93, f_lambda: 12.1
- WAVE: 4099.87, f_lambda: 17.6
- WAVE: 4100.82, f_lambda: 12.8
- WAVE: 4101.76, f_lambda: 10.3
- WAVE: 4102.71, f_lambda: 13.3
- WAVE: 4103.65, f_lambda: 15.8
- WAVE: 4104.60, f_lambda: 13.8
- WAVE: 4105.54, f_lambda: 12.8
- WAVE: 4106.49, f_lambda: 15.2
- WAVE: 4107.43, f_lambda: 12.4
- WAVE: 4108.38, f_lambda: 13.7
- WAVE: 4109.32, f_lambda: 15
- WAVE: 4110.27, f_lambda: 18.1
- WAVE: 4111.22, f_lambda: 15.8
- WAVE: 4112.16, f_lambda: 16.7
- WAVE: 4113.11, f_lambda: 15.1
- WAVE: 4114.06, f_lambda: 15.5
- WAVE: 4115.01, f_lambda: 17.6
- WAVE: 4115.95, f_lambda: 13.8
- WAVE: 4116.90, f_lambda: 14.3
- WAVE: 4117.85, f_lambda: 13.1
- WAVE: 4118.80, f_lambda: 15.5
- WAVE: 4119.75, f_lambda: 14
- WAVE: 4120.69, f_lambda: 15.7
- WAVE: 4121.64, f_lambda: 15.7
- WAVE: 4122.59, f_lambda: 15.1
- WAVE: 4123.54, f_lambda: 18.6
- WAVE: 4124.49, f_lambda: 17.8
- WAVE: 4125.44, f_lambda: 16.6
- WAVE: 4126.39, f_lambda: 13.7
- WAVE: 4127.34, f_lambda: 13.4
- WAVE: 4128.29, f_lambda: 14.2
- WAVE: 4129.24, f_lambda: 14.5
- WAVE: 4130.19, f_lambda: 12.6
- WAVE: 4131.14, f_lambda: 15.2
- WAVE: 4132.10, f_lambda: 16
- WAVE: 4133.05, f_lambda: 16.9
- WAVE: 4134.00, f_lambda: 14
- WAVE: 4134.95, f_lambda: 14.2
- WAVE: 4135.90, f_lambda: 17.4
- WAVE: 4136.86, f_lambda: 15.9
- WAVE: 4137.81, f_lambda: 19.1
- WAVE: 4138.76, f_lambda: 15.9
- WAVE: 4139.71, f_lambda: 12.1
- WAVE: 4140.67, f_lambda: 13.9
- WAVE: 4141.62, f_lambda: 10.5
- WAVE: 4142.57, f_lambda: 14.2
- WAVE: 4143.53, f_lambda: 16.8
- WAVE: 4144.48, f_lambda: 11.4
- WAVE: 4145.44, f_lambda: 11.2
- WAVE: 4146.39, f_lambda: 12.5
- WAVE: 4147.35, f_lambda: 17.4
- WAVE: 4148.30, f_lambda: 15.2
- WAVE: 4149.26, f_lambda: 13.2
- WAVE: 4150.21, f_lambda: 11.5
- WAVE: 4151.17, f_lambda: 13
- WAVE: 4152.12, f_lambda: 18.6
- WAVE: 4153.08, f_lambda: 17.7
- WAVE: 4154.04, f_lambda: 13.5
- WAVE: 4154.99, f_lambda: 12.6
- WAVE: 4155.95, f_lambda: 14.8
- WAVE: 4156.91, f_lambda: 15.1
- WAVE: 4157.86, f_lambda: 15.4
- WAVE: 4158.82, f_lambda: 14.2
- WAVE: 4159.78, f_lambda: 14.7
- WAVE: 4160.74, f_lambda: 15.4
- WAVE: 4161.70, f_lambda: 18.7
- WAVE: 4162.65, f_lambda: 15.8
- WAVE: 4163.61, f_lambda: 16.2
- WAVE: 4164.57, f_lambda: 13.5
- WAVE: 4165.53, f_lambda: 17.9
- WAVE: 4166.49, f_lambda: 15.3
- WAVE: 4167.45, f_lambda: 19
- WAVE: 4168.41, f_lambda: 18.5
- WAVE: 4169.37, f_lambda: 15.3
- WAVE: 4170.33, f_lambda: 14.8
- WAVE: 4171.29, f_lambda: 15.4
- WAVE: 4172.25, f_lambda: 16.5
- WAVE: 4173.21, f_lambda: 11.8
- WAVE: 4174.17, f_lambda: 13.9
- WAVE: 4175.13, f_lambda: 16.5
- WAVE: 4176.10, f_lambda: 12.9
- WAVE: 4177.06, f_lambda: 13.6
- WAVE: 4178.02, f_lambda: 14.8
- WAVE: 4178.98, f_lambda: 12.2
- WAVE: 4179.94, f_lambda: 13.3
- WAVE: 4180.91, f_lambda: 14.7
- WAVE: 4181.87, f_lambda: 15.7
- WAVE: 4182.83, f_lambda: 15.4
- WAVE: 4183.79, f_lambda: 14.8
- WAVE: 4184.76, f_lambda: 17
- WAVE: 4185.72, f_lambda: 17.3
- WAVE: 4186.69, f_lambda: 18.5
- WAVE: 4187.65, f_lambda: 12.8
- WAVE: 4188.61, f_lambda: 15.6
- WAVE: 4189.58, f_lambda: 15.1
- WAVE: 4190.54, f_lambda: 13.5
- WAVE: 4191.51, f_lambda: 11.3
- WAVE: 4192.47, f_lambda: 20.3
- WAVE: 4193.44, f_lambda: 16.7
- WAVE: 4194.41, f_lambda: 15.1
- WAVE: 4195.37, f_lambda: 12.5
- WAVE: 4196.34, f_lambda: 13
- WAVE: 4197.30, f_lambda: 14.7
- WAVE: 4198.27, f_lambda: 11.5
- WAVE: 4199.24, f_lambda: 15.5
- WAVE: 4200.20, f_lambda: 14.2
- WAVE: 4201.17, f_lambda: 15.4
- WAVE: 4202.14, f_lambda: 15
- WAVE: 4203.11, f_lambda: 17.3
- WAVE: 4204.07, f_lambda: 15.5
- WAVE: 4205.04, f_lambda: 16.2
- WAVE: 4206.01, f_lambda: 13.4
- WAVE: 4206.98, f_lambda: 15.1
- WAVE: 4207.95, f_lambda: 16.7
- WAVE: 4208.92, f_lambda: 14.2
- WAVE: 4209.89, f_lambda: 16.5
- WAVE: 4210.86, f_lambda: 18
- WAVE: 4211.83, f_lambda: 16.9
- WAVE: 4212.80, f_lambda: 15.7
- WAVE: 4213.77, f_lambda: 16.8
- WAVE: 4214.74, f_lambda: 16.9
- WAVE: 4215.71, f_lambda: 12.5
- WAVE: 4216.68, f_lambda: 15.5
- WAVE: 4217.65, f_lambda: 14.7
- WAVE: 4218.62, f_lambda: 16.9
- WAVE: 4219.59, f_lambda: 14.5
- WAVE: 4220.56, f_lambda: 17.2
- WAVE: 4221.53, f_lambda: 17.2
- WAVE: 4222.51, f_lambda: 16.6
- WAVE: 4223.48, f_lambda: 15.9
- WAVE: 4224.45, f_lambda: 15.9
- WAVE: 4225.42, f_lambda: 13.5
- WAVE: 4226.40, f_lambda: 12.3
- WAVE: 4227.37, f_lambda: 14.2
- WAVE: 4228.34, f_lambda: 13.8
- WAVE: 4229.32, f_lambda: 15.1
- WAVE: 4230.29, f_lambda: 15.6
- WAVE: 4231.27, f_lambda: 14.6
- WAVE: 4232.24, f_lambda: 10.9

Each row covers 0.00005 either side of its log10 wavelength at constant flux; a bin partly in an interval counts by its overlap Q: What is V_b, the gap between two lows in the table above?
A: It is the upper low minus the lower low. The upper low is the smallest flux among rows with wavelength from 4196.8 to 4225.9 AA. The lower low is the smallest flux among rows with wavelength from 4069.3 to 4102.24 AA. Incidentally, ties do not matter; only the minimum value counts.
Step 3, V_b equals 1.2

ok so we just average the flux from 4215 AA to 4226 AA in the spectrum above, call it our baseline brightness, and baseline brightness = 15.5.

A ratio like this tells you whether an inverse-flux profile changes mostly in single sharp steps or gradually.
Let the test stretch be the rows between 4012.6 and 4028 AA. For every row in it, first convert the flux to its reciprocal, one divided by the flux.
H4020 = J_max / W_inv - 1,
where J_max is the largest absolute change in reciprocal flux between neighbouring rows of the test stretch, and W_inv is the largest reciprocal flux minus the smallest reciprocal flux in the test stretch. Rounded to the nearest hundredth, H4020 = -0.17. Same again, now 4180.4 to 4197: 0.00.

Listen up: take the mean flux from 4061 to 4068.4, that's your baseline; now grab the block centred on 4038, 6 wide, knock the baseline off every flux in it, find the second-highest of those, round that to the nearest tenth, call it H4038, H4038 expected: 3.0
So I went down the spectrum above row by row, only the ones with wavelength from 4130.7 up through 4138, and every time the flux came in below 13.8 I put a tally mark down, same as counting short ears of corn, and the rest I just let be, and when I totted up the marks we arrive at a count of 0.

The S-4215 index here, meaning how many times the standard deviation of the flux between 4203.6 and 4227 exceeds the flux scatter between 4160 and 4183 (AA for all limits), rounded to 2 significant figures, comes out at 0.80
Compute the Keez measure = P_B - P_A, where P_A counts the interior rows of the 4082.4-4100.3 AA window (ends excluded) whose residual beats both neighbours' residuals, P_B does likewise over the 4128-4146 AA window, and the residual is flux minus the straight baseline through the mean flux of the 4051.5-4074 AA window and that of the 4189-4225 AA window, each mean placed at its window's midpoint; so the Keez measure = 1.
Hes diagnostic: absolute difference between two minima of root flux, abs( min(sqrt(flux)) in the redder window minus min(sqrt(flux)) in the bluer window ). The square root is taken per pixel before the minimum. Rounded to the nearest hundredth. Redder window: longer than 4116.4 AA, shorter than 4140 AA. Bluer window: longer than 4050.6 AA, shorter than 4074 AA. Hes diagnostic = 0.33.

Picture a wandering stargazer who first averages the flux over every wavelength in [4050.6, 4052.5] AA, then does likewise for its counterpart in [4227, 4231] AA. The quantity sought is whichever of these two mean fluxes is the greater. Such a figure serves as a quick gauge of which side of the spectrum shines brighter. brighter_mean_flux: 14.7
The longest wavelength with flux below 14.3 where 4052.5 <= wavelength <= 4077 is 4076.34 AA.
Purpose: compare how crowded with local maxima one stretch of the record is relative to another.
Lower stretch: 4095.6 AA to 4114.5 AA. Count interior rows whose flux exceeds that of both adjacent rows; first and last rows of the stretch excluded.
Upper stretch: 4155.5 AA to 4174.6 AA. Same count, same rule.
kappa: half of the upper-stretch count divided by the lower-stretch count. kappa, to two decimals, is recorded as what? 0.60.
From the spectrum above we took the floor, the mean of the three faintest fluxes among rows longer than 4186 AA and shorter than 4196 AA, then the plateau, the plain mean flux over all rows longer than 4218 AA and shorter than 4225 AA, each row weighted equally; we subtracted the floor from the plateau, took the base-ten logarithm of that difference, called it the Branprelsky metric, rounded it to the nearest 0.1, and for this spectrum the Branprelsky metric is 0.6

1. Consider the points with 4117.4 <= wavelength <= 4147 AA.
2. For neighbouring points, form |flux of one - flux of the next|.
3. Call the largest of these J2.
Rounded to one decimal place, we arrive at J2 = 5.4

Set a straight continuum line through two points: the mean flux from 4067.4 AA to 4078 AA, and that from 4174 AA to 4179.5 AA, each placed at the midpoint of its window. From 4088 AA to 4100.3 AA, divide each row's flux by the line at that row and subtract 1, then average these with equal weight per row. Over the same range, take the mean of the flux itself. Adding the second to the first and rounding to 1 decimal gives 14.7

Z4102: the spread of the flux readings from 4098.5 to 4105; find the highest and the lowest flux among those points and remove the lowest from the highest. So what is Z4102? 7.3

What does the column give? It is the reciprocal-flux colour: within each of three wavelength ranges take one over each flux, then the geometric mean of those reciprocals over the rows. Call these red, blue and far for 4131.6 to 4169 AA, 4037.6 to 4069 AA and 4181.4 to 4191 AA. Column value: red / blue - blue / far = -0.22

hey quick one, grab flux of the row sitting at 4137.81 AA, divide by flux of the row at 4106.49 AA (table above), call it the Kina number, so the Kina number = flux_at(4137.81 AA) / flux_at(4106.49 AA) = 1.26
